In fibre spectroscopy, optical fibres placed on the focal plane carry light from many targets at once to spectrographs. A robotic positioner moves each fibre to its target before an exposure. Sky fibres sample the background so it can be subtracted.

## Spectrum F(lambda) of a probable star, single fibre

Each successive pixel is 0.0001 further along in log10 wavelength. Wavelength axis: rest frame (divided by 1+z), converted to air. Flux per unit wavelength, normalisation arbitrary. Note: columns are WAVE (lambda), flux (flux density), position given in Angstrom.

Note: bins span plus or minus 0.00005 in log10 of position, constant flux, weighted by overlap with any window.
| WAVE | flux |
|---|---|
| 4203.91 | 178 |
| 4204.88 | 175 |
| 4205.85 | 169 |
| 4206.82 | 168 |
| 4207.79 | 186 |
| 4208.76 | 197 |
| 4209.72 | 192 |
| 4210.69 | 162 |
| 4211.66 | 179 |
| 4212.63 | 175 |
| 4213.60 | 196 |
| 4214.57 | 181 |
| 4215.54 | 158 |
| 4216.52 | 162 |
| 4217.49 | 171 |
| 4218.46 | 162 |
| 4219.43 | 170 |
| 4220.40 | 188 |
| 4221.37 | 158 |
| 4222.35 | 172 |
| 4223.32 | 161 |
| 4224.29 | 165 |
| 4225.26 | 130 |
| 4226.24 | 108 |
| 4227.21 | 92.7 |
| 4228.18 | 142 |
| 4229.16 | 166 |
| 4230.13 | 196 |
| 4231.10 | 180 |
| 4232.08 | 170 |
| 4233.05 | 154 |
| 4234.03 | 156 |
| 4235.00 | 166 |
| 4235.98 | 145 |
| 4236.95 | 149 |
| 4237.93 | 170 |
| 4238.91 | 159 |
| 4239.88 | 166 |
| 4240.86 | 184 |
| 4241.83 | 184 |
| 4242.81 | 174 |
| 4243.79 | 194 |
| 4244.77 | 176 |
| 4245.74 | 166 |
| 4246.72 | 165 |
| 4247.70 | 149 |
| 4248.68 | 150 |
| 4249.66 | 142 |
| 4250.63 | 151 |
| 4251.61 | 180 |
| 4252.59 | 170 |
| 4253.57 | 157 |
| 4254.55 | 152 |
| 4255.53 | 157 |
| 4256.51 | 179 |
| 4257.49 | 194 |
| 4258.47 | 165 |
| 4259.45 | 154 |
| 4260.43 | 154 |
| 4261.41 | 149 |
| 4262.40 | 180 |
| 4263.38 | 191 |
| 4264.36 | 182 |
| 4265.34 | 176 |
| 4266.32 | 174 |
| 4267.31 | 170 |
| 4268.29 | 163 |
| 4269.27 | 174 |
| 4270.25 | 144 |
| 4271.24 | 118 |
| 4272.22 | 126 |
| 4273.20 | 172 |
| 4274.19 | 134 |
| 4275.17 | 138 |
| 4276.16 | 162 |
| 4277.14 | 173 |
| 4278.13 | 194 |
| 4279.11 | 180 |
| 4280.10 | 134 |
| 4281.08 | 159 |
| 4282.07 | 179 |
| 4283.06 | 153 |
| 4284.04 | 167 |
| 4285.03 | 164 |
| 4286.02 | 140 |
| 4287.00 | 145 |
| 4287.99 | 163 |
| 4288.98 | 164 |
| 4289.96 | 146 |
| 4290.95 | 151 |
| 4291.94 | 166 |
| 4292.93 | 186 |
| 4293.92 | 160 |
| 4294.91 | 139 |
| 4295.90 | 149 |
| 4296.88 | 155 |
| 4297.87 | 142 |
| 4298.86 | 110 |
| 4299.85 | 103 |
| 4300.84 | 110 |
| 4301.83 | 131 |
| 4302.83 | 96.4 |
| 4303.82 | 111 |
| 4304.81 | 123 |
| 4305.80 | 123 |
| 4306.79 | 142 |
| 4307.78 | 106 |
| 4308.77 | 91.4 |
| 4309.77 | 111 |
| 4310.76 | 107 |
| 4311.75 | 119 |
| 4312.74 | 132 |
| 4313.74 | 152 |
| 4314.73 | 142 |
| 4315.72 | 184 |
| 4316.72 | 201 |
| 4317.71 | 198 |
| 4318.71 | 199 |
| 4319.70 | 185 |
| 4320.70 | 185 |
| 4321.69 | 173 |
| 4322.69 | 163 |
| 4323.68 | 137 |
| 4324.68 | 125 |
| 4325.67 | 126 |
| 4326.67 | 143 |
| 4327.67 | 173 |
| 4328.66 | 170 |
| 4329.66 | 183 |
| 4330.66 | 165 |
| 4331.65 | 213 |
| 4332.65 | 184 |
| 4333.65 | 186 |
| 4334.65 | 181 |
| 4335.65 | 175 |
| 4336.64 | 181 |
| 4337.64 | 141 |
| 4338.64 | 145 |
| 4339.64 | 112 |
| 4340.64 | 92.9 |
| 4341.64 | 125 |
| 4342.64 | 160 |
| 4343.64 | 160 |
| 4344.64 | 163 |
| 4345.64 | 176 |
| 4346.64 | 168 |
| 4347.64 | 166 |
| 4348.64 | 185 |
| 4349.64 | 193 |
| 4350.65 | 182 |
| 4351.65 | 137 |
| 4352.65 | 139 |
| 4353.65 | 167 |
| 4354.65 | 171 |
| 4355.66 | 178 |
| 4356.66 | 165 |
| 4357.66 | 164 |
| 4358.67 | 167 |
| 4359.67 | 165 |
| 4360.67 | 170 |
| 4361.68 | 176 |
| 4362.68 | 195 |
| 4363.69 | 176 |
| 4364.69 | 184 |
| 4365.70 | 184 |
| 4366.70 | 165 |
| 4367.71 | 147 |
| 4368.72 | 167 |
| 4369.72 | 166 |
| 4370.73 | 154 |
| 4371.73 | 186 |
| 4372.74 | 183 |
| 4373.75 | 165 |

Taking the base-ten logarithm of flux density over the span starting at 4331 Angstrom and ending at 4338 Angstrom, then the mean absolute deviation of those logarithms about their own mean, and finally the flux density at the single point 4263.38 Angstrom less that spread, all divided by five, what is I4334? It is 38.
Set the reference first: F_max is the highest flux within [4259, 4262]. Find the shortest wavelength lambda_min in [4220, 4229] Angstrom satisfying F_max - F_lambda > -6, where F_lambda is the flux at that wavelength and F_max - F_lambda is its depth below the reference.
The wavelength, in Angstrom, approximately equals 4221.37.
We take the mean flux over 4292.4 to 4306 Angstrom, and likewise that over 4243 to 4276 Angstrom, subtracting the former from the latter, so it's 31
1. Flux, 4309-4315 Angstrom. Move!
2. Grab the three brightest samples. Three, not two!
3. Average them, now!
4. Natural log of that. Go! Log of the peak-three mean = 4.96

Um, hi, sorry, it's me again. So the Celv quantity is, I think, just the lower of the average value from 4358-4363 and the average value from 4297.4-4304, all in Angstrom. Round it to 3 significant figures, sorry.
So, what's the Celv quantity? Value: 115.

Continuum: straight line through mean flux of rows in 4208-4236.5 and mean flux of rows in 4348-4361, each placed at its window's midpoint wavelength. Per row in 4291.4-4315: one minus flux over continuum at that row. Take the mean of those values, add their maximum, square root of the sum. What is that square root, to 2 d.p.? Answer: 0.82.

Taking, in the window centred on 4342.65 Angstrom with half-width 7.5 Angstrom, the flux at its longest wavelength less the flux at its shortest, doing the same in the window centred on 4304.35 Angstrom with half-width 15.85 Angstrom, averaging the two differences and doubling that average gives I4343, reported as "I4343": 39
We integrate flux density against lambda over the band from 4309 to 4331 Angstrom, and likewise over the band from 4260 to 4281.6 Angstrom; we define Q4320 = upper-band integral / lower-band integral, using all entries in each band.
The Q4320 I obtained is 0.99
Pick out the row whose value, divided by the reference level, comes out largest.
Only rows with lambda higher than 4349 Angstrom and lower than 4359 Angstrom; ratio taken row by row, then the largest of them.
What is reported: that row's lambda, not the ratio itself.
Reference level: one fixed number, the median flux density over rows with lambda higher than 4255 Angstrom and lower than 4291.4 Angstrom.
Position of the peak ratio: 4349.64 Angstrom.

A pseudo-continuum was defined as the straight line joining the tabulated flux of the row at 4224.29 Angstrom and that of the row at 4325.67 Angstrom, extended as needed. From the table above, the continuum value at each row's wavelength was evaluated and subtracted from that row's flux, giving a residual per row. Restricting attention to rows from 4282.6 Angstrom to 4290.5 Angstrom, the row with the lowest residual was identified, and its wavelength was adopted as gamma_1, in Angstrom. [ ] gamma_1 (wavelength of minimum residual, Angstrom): 4286.02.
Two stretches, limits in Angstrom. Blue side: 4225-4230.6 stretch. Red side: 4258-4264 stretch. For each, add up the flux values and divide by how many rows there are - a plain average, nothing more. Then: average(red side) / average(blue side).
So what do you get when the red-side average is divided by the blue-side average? 1.19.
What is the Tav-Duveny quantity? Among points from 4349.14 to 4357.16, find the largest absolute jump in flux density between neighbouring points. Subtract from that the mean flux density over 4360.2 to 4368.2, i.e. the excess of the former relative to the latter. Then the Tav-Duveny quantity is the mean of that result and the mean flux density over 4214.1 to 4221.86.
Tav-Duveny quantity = 20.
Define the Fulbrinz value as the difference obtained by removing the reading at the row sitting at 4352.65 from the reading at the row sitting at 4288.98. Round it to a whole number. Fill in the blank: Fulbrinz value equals 25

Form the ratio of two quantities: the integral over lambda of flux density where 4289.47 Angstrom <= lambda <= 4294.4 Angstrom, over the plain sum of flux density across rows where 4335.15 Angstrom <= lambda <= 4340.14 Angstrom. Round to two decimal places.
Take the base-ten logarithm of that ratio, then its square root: 0.16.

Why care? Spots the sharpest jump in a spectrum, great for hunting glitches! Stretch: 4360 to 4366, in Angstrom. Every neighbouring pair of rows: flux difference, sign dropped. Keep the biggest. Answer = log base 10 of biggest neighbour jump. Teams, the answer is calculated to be 1.28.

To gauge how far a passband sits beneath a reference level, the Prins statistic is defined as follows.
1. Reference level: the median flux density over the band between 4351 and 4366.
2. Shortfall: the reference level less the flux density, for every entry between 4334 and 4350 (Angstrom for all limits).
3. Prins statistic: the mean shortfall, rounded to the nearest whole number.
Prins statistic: 12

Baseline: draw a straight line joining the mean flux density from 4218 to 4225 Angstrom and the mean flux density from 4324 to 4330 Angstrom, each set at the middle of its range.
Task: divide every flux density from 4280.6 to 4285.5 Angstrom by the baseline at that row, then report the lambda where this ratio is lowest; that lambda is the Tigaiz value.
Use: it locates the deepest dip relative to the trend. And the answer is 4283.06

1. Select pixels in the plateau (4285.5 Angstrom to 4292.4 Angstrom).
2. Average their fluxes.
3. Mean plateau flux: 154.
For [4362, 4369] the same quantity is 174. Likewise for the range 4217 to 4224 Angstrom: 169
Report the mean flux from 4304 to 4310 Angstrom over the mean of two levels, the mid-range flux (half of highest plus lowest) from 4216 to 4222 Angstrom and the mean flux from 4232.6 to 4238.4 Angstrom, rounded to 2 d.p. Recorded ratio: 0.70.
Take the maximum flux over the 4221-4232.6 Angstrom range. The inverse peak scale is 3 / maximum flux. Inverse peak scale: 0.0153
